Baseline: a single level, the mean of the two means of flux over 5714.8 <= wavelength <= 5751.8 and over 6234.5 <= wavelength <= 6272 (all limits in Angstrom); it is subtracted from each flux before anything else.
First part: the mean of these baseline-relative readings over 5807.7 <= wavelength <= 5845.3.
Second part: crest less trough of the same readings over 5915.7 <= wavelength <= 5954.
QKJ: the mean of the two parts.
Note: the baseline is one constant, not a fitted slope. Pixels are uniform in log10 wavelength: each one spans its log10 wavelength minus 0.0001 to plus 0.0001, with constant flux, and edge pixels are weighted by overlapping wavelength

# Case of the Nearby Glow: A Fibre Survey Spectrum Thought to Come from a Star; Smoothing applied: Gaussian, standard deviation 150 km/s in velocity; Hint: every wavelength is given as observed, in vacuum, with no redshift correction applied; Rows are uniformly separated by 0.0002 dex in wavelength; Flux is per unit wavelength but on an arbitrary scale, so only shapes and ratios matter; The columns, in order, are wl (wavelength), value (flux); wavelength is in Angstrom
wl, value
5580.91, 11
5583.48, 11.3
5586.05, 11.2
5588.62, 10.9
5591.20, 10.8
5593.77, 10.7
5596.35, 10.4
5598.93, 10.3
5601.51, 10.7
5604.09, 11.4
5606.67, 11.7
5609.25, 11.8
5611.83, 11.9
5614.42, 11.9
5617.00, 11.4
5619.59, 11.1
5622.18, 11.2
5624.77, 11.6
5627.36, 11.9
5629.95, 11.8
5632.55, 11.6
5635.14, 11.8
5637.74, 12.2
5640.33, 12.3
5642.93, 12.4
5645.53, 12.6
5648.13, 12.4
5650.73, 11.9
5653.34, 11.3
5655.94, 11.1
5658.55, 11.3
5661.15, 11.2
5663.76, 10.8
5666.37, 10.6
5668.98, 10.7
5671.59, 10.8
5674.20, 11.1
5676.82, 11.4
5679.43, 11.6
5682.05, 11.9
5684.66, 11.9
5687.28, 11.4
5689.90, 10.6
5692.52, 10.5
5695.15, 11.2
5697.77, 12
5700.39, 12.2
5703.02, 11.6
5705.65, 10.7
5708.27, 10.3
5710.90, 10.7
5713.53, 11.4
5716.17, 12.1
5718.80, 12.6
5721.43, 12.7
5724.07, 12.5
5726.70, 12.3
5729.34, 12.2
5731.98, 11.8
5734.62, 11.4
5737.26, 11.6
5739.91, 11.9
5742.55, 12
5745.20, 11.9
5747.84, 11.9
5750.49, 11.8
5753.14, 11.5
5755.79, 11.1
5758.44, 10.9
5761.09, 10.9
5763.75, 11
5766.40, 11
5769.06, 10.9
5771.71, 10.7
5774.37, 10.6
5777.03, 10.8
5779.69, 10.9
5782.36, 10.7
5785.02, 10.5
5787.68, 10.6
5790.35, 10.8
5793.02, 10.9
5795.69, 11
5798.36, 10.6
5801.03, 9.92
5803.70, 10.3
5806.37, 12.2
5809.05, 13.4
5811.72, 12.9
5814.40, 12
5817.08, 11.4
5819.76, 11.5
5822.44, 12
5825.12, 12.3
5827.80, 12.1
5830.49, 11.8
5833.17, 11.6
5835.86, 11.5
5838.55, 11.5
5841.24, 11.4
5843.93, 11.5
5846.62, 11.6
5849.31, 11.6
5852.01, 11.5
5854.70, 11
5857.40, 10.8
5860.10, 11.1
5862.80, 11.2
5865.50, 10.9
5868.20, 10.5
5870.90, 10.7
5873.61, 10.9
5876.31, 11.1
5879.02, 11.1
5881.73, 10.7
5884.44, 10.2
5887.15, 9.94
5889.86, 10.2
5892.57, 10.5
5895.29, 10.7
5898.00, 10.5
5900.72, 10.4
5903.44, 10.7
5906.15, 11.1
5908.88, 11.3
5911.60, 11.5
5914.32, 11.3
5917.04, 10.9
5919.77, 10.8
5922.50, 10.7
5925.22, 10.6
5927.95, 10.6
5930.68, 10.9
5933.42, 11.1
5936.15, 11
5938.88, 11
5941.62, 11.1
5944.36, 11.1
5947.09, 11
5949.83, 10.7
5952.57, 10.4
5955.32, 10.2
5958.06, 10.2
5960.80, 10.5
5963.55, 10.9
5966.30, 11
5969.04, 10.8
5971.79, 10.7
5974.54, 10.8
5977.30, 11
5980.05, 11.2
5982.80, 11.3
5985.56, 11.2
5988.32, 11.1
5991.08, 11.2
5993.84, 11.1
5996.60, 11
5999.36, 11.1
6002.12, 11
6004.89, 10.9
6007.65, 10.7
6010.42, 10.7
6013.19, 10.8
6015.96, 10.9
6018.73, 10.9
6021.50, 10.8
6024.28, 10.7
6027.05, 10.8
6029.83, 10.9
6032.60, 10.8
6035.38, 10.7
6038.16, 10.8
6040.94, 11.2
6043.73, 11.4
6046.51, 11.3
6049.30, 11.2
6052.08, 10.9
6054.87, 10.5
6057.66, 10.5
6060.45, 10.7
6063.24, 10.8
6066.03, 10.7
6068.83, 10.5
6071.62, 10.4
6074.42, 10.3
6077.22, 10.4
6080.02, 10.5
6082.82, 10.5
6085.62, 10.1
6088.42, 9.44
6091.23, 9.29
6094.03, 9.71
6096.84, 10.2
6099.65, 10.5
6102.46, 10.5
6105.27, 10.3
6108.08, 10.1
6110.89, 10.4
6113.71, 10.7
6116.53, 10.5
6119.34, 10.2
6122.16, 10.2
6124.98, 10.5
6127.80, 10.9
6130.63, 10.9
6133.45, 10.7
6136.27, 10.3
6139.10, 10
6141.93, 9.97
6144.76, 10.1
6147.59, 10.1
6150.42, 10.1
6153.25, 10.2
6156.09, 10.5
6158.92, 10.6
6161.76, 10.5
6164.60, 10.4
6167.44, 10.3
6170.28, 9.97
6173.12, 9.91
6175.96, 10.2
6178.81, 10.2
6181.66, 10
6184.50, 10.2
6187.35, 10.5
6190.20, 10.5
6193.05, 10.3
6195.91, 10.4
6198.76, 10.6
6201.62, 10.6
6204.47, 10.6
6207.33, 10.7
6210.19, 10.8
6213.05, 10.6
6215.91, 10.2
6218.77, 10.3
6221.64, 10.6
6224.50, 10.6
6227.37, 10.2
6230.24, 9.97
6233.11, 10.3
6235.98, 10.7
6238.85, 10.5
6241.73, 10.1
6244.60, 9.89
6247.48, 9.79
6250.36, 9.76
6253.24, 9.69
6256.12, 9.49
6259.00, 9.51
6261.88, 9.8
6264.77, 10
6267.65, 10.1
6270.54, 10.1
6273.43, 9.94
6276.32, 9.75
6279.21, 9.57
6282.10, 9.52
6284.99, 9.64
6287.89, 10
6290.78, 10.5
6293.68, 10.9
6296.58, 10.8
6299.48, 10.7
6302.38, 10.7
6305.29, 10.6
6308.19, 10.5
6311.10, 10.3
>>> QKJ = 0.81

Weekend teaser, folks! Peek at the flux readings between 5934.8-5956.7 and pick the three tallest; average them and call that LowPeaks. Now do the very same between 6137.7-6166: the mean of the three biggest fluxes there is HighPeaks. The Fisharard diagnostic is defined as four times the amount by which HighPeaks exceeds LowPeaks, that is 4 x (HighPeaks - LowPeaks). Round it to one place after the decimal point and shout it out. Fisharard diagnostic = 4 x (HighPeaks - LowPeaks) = -2.1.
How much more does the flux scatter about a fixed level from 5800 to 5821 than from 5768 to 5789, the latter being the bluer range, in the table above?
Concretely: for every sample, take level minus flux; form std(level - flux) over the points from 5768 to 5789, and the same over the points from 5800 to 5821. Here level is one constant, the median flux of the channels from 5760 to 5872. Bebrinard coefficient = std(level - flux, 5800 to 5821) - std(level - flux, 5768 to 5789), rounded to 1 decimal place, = 1.0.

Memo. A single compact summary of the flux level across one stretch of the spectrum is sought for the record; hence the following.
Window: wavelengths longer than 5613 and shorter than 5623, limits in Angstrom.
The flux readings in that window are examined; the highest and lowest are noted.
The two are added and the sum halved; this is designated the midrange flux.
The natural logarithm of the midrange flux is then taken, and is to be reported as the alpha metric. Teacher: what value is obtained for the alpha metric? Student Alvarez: 2.44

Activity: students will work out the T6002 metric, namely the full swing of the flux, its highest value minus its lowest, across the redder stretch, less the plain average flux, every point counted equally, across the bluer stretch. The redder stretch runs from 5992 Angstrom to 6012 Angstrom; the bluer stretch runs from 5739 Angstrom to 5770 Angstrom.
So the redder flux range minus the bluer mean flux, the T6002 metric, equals -11.0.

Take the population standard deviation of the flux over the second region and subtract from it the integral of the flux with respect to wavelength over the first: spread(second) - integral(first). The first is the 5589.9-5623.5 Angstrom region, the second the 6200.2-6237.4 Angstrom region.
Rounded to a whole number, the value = -375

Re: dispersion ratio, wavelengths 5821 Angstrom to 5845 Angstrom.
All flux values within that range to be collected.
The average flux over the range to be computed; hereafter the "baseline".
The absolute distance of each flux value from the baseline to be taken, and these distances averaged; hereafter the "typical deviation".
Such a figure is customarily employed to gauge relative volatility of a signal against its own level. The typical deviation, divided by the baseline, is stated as 0.0231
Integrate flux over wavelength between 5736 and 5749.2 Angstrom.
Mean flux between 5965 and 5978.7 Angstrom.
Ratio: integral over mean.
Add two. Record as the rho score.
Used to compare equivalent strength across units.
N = 16.4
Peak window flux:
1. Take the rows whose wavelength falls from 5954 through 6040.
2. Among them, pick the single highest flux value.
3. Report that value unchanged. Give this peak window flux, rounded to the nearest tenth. 11.3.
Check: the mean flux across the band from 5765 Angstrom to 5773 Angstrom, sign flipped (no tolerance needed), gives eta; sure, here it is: -10.9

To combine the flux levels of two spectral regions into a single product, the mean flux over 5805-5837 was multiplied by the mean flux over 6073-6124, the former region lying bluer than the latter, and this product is 123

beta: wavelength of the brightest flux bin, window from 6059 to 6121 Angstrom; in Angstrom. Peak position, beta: 6063.24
